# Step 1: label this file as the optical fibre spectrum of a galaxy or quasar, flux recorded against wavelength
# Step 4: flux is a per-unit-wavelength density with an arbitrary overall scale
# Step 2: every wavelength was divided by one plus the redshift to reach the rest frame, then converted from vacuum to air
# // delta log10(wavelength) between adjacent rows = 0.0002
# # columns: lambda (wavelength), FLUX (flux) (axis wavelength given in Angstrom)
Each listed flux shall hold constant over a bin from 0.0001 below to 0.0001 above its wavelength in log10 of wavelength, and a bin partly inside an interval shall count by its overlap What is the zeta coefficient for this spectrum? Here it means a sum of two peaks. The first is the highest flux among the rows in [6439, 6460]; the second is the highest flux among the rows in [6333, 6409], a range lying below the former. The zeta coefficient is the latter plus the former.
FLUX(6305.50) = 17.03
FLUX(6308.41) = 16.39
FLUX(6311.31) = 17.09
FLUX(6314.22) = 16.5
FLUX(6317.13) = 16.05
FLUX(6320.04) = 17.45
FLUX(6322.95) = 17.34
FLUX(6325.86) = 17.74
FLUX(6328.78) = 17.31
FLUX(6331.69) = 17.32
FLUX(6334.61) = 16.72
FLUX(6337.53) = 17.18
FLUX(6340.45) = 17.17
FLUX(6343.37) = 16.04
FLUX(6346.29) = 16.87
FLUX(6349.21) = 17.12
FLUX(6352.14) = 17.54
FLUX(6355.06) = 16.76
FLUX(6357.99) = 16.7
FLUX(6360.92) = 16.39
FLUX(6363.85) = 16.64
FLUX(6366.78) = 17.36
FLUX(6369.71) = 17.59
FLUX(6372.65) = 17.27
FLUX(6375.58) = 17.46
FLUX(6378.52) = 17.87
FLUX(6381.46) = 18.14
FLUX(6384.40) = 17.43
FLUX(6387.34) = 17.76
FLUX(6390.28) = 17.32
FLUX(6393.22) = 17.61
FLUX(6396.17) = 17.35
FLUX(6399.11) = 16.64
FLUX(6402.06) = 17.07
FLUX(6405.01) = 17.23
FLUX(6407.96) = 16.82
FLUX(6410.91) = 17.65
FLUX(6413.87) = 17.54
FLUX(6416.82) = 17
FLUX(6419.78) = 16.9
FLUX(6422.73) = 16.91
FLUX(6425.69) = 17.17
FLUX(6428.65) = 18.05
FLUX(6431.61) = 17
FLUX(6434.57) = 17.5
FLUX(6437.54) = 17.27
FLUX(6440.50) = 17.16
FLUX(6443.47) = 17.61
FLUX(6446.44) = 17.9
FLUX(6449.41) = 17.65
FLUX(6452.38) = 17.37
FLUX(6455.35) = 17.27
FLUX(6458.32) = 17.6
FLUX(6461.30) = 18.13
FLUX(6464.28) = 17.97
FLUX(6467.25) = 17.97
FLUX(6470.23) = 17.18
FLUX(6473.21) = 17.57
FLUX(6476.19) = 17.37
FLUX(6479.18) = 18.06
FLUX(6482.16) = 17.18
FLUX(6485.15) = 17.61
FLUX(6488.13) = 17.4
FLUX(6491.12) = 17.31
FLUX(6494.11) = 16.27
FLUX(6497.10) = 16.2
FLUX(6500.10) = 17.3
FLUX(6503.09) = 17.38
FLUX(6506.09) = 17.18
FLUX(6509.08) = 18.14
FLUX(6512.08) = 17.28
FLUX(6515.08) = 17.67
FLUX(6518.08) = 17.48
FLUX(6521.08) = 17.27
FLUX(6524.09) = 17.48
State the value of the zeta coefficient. 36.0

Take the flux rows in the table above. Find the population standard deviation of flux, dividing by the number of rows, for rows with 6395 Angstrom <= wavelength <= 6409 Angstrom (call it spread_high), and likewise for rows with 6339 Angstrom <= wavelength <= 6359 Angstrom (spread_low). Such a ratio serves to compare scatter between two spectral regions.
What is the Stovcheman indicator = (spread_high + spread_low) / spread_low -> 1.60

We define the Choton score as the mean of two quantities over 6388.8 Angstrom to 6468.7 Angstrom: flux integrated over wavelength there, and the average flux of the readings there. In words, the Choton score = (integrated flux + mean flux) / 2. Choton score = 704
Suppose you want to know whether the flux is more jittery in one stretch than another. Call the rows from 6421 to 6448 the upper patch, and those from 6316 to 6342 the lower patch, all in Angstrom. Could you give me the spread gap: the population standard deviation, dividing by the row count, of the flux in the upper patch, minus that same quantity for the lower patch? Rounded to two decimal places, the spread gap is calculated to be -0.09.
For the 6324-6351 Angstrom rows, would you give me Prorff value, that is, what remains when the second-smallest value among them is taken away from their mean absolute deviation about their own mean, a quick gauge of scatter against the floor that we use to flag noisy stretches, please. -16.4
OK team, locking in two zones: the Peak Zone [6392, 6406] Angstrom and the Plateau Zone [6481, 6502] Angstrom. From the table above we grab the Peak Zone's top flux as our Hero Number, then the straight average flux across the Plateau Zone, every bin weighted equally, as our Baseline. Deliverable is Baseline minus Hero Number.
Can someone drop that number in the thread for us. -0.57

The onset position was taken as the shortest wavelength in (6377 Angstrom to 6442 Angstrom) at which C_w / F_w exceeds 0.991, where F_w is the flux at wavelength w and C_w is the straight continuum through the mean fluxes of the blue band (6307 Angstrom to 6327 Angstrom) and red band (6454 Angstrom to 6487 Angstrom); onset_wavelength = 6390.28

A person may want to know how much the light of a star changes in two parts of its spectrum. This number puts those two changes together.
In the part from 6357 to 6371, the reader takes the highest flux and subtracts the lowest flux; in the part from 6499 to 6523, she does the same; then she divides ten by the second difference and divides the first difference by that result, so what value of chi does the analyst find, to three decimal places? 0.115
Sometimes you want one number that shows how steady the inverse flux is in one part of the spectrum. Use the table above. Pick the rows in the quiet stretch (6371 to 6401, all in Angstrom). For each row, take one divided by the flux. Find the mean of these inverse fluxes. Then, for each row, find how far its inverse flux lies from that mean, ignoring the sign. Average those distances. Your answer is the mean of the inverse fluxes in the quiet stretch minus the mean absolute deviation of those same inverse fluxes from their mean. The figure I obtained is 0.0563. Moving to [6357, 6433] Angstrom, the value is 0.0567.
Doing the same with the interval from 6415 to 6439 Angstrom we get 0.0571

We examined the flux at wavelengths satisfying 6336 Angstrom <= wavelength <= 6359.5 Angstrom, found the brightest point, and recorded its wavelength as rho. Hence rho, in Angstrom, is 6352.14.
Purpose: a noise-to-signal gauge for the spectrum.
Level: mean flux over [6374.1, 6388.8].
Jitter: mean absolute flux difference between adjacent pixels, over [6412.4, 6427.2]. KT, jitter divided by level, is 0.013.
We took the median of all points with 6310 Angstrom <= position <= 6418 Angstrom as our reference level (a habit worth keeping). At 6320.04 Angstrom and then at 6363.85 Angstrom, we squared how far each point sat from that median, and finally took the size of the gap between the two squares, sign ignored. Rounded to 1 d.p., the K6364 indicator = 0.4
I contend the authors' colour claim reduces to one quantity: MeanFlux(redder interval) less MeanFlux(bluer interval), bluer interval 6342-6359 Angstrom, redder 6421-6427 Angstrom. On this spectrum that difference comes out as 0.20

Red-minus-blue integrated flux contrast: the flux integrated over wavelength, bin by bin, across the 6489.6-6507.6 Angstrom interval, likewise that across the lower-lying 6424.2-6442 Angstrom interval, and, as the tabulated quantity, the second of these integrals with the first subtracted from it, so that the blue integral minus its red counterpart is 4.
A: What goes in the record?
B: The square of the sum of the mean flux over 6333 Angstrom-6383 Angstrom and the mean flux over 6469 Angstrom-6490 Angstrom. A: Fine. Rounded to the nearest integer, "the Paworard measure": 1196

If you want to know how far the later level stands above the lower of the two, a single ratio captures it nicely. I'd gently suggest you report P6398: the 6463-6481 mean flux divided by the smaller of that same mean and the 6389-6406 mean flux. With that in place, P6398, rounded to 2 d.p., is 1.03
